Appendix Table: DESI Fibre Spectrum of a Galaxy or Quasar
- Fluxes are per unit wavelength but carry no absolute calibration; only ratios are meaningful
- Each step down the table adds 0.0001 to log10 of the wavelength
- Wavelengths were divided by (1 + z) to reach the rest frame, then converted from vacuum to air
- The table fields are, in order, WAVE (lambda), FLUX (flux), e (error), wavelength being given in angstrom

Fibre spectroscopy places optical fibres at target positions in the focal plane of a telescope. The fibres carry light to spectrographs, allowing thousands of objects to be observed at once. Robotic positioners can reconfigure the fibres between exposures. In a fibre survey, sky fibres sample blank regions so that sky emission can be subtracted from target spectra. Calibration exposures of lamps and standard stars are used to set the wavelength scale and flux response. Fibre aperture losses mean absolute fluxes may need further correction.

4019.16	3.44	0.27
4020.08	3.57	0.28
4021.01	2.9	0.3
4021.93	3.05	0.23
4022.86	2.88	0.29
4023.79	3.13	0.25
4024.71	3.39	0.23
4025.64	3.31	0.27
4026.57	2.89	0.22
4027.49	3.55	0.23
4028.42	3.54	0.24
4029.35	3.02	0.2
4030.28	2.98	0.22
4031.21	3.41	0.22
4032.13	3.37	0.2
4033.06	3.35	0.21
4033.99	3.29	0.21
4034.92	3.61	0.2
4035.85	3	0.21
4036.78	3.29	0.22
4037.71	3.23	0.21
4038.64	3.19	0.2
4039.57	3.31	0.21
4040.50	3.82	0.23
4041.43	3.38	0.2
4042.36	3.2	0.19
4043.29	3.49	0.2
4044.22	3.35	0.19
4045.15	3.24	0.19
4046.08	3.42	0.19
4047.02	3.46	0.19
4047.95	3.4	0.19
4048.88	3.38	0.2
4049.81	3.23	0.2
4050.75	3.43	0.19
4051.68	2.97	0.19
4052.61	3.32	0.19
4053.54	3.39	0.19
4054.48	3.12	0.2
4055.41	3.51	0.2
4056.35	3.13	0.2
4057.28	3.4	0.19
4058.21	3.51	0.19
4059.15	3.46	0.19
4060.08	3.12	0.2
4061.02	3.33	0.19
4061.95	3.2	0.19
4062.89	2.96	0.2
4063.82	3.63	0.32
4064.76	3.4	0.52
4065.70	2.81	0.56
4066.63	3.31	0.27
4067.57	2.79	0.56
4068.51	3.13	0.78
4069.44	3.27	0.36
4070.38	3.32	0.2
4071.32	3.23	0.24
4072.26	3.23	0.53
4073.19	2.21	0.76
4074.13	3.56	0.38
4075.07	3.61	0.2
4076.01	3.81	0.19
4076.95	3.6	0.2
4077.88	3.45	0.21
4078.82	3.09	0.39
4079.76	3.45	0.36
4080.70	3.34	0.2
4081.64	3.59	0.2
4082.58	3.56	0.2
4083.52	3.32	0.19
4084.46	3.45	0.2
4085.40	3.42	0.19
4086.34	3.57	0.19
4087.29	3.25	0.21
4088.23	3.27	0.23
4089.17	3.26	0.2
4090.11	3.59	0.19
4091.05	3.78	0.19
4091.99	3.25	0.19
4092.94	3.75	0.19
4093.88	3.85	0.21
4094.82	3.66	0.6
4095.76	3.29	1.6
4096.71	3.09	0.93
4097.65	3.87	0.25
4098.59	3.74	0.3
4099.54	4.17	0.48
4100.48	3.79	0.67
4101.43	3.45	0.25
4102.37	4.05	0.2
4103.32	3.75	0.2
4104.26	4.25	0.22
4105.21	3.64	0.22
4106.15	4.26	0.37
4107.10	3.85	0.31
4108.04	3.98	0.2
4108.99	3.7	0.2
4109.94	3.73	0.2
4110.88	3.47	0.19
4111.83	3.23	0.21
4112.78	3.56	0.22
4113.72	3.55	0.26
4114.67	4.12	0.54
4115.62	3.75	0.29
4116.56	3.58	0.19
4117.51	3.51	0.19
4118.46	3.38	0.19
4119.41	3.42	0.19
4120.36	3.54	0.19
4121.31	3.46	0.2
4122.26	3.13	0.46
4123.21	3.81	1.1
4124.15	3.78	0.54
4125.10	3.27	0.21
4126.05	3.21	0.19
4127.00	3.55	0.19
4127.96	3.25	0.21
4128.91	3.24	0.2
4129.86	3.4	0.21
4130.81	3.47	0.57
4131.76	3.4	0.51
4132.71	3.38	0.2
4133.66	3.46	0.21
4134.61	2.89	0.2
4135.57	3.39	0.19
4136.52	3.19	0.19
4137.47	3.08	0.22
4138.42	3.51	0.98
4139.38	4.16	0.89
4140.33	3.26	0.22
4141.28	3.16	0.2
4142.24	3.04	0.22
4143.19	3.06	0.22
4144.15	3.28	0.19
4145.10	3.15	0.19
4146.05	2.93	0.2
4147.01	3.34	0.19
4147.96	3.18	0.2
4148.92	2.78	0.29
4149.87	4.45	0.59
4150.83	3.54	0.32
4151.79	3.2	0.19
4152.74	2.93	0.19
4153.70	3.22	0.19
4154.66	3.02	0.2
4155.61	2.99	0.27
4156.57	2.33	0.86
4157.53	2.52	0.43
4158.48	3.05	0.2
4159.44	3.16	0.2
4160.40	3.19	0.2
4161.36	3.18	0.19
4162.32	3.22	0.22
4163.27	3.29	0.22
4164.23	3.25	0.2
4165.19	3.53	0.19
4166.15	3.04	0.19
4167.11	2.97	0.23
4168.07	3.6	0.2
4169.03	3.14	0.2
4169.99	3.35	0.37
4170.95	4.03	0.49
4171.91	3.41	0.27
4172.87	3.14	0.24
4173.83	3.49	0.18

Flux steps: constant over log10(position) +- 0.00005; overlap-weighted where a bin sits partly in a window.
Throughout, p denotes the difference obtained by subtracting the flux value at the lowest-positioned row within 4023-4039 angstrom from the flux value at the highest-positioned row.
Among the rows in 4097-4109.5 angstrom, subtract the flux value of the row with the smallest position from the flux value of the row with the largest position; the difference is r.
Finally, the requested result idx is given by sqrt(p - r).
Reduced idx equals 0.48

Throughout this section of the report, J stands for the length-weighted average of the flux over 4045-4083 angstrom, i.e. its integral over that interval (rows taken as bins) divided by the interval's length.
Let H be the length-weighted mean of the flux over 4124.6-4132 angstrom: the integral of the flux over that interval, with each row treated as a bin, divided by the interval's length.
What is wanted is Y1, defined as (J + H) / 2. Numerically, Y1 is 3.32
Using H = 3.3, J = 3.30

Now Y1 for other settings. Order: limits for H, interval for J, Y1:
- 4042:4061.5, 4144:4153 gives 3.31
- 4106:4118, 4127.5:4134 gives 3.54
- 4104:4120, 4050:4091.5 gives 3.51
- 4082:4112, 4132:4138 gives 3.44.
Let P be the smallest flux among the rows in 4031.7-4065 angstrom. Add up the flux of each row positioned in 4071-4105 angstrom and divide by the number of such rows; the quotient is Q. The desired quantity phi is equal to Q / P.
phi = 1.19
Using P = 2.96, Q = 3.5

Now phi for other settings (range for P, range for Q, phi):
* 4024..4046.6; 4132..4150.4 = 1.14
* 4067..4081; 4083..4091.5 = 1.55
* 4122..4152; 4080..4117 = 1.31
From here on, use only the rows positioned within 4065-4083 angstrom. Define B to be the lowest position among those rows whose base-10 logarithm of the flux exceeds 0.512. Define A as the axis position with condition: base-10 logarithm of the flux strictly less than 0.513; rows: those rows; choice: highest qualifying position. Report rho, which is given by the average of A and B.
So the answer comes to 4072.7 angstrom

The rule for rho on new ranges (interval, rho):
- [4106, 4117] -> 4109.0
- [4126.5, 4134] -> 4128.0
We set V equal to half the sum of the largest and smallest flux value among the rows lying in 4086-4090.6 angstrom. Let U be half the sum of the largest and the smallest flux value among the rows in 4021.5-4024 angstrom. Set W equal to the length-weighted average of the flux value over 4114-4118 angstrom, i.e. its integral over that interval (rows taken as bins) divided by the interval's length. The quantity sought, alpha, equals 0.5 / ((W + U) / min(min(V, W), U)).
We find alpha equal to 0.223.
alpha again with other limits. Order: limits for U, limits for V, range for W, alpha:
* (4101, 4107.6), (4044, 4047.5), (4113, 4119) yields 0.223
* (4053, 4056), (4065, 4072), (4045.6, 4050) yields 0.228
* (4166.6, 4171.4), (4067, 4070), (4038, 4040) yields 0.225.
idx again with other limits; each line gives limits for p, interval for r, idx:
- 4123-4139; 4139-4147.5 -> 0.72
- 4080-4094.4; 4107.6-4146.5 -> 1.25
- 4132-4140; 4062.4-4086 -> 0.57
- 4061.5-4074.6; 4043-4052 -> 0.94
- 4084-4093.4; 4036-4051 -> 0.40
